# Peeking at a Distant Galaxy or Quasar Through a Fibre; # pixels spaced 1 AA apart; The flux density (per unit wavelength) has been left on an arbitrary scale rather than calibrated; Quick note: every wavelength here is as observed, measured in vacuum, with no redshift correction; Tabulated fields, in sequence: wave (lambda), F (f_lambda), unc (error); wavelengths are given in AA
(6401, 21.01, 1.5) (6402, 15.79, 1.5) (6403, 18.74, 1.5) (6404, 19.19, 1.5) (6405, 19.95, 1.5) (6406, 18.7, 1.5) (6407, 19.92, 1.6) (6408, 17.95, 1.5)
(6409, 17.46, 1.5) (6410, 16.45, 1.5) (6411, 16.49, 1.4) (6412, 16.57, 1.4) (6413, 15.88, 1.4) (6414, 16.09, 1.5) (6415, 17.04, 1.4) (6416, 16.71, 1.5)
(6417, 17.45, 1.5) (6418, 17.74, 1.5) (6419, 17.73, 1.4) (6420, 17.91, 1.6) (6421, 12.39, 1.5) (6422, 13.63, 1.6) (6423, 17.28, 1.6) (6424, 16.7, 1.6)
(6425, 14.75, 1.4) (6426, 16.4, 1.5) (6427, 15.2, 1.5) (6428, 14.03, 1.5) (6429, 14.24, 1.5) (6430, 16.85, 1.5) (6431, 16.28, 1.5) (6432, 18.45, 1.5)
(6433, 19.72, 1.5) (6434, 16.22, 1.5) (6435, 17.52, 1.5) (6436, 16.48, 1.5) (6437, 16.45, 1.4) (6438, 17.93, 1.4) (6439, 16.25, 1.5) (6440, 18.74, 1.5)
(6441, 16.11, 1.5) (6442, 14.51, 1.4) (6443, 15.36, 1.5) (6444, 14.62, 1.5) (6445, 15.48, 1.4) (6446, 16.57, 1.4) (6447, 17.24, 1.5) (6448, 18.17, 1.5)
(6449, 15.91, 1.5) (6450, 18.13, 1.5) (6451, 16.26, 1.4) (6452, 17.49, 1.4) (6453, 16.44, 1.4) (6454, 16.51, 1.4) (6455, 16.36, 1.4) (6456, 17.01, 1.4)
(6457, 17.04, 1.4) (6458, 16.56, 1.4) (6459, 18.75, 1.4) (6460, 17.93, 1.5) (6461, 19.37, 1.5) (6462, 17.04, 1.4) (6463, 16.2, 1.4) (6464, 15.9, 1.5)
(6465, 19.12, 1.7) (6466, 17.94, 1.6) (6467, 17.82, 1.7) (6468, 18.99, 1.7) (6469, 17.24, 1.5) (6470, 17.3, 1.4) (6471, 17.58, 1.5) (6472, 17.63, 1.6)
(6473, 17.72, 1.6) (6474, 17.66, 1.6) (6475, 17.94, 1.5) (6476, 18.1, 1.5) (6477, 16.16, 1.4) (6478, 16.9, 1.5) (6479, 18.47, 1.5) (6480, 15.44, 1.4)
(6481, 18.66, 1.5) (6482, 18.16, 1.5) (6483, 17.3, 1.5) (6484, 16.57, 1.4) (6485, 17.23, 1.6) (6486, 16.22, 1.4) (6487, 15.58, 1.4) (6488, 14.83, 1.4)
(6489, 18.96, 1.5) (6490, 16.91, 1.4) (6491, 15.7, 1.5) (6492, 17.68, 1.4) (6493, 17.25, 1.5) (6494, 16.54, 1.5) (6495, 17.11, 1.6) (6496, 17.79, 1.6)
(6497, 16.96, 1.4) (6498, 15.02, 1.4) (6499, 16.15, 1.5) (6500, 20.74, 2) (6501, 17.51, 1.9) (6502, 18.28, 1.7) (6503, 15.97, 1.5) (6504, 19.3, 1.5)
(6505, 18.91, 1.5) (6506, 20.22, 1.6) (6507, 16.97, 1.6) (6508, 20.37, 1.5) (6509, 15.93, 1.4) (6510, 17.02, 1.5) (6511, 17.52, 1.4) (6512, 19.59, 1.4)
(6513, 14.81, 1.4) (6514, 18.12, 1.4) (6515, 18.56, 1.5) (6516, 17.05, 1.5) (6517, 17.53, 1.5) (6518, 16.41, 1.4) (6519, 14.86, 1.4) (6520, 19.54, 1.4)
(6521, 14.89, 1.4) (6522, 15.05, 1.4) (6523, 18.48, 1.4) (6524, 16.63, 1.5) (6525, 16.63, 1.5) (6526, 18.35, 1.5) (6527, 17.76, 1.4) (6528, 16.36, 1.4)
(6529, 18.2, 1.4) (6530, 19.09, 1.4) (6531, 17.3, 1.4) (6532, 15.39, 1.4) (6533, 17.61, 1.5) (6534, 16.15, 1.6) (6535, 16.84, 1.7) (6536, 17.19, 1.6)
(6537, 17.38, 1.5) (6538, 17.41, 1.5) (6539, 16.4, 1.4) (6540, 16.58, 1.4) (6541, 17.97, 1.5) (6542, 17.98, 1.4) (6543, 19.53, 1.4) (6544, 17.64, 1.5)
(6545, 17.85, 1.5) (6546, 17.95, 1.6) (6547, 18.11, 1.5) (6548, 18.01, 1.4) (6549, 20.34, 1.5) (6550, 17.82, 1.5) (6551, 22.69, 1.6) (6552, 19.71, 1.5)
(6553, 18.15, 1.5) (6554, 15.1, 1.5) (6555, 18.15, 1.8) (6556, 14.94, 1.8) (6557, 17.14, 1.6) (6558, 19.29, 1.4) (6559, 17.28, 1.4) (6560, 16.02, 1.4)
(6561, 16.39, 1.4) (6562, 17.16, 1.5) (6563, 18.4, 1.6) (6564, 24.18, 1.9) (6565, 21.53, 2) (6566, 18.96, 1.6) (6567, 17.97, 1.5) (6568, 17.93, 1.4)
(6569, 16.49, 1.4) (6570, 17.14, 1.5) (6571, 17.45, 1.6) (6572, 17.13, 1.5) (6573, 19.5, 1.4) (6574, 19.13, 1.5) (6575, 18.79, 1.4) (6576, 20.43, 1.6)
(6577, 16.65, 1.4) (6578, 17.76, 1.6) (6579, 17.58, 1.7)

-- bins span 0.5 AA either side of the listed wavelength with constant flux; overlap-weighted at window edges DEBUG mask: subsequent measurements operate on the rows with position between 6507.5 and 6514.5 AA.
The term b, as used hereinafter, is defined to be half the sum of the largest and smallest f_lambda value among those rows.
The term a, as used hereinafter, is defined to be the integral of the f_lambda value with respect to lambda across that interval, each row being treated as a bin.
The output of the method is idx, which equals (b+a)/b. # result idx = 8.01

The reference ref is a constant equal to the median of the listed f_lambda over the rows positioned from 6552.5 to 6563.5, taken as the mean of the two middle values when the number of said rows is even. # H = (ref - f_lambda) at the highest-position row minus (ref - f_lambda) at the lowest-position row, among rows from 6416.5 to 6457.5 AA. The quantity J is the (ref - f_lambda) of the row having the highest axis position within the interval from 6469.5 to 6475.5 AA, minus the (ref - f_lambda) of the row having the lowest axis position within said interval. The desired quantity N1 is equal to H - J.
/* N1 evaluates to 1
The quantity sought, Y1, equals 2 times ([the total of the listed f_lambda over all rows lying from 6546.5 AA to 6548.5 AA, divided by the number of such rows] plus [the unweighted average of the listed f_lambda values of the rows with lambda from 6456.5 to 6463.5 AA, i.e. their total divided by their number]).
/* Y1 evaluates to 71.2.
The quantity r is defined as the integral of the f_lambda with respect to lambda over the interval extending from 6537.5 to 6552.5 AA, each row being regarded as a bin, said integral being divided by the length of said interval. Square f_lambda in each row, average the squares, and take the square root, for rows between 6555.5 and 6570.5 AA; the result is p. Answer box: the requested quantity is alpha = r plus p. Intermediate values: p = 18.2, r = 18.4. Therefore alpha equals 36.6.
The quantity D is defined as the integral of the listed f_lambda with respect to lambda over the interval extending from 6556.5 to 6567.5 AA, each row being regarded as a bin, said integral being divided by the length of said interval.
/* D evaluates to 18.6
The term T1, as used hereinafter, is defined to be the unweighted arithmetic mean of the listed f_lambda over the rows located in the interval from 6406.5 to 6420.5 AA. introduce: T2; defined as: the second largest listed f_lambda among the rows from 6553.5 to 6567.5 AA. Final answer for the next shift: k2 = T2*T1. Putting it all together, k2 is 371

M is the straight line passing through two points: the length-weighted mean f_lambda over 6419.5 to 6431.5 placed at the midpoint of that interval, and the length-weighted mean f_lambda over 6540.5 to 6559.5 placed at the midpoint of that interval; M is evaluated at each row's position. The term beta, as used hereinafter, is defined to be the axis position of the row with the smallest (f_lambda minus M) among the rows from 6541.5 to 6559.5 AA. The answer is 6556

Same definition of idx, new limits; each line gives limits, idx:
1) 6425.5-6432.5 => 7.86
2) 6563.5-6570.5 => 7.60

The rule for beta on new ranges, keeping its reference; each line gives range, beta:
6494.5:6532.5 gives 6521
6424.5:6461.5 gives 6428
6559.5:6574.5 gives 6560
